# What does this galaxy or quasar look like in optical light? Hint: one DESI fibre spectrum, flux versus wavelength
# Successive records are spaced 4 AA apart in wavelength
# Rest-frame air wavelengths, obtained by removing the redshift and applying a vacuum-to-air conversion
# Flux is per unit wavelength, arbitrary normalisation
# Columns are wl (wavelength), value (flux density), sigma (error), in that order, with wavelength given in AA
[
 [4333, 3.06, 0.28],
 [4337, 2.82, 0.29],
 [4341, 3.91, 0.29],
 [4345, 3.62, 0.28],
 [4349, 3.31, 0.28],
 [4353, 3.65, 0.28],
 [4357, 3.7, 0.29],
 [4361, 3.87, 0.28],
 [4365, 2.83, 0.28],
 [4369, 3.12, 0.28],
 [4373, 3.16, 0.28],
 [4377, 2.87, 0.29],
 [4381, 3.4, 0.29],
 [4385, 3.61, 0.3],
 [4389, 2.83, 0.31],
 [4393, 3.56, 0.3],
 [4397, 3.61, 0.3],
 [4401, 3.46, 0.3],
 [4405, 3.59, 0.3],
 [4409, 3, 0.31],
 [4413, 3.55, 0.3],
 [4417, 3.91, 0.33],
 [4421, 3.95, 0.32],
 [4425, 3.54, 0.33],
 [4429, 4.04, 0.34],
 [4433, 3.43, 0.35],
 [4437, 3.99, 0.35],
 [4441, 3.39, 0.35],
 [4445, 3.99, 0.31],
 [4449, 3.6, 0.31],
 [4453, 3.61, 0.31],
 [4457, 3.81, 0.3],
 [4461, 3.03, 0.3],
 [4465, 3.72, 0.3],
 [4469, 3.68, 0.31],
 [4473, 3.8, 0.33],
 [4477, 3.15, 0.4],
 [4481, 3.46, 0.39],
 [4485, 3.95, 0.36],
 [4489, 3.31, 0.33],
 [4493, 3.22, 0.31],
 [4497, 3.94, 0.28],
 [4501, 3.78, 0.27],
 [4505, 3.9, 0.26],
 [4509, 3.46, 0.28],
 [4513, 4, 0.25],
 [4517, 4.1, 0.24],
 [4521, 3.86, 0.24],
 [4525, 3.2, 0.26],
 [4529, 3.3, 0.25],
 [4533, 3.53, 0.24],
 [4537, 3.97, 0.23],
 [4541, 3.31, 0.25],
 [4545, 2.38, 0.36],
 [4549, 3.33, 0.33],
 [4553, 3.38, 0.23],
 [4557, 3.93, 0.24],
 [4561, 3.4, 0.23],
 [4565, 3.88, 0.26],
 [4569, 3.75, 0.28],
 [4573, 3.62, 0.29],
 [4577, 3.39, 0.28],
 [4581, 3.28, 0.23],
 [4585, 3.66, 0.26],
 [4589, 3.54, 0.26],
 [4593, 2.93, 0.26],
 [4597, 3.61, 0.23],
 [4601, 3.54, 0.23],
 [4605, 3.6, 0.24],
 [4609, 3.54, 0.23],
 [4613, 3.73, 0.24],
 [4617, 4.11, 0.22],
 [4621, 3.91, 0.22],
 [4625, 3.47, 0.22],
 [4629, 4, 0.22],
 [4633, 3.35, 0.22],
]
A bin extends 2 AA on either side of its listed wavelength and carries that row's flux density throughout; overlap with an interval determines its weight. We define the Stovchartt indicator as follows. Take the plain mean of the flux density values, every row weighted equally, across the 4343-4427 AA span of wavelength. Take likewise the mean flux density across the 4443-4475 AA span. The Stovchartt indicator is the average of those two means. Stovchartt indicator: 3.55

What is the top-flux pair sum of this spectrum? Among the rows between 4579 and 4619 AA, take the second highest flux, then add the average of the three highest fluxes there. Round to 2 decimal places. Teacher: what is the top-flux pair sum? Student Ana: 7.56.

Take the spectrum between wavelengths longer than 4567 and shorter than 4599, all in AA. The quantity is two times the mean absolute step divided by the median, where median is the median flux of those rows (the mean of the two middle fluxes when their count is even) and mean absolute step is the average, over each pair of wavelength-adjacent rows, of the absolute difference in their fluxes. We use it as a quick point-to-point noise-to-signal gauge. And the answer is 0.181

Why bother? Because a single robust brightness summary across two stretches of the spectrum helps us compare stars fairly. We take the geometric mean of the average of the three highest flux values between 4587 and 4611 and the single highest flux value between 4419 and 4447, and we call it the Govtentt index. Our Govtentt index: 3.80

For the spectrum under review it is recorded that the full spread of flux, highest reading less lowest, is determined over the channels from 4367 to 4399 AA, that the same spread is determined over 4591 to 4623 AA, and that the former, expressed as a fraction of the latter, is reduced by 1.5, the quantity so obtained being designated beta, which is -0.8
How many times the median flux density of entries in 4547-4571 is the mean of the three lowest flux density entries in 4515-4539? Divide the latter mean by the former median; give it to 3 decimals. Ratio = 0.935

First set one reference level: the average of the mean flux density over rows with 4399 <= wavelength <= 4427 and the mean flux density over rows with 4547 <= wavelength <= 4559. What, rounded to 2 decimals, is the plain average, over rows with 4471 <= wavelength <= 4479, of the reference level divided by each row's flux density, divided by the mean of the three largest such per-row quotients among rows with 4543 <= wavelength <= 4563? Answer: 0.86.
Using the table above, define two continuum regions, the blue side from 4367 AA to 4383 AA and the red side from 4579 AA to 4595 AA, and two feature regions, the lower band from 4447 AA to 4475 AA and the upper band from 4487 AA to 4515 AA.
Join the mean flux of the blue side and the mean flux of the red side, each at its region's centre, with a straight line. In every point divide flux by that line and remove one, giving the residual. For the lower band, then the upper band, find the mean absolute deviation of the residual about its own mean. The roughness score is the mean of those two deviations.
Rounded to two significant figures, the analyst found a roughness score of 0.068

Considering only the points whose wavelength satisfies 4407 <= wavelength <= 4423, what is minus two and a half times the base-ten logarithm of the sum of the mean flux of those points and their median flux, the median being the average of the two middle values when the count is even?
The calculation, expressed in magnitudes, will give -2.16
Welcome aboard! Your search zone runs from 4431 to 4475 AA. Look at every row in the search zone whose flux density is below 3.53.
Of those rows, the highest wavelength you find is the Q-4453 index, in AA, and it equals 4461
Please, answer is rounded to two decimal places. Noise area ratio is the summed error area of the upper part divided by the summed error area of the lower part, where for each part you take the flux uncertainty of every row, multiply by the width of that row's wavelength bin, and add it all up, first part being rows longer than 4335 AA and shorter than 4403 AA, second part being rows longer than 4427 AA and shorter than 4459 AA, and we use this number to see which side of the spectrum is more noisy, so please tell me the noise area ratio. 0.53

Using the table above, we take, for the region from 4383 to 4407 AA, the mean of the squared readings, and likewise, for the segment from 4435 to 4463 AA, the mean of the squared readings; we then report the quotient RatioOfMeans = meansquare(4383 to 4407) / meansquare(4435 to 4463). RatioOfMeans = 0.90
